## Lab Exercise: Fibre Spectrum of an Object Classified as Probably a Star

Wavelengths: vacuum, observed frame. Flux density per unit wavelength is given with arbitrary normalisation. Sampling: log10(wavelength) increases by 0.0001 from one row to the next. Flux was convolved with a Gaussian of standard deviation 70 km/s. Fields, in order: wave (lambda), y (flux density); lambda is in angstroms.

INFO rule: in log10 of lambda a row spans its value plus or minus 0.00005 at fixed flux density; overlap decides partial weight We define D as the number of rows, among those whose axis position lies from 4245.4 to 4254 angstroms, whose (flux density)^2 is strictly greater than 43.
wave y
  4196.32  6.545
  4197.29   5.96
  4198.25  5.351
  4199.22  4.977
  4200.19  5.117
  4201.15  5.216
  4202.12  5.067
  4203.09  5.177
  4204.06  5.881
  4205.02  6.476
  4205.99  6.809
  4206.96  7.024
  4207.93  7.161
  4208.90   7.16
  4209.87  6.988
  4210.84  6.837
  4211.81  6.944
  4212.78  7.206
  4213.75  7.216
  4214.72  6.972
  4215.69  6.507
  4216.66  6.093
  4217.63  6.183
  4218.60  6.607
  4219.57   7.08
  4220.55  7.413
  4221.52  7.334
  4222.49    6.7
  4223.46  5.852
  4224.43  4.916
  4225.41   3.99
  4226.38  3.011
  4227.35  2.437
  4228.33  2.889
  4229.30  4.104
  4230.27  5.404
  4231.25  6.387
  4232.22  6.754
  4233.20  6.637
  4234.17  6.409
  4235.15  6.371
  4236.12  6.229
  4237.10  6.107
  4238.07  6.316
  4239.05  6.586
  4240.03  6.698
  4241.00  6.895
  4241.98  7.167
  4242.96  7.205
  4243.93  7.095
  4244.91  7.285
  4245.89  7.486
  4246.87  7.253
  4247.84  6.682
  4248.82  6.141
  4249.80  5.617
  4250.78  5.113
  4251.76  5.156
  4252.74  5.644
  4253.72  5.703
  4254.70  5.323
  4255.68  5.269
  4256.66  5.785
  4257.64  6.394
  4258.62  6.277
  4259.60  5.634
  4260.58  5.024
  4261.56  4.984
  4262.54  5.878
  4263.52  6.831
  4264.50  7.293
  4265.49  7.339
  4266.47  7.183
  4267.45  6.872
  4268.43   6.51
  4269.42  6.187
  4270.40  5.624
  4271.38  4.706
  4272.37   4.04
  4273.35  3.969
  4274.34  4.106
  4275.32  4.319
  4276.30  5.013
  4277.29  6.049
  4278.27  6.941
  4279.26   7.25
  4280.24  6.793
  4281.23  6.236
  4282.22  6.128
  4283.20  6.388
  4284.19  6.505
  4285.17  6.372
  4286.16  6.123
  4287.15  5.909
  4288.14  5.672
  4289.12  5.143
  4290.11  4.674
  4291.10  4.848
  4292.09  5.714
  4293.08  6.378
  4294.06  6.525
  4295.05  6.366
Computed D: 3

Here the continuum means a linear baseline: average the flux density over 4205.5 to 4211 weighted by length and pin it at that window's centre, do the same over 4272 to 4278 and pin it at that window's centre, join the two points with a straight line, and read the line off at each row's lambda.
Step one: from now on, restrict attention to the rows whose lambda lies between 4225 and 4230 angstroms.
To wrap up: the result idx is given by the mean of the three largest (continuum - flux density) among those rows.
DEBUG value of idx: 3.6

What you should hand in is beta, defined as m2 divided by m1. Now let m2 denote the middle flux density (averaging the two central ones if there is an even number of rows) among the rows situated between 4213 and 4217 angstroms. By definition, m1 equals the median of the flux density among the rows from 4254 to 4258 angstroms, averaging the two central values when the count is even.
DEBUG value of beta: 1.2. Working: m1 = 5.6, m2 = 6.7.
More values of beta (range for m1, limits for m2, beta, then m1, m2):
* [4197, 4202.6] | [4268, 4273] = 1.1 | 5.2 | 5.6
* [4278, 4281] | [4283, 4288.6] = 0.9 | 6.9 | 6.2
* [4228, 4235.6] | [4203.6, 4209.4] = 1.1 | 6.4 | 6.9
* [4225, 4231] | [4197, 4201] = 1.5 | 3.5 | 5.2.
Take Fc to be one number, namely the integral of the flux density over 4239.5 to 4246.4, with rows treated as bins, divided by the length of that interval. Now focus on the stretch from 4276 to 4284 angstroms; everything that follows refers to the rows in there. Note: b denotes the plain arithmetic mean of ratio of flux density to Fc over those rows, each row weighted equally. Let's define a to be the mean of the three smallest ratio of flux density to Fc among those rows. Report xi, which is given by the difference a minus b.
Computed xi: -0.09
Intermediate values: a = 0.81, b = 0.89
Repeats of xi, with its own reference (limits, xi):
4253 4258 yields -0.04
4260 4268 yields -0.16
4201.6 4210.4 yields -0.15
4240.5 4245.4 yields -0.01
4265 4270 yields -0.04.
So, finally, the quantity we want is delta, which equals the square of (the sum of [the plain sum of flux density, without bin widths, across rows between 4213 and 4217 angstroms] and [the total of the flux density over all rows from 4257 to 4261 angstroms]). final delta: 2512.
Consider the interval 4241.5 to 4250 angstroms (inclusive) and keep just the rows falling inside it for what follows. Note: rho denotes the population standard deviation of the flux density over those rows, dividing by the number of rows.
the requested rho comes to 0.6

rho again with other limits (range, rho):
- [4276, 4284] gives 0.6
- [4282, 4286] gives 0.1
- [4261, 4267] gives 0.9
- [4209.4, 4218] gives 0.4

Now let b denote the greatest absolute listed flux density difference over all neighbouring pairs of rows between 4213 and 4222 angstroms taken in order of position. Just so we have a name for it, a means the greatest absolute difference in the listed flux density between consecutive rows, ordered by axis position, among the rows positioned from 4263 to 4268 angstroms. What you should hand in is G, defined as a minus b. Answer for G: 0.0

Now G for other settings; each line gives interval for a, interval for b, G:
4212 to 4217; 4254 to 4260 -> -0.2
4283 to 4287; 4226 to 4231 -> -1.1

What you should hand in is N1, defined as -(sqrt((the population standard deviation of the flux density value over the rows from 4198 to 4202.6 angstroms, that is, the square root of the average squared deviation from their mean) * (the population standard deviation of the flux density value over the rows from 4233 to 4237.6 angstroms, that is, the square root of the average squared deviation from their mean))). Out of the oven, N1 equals -0.15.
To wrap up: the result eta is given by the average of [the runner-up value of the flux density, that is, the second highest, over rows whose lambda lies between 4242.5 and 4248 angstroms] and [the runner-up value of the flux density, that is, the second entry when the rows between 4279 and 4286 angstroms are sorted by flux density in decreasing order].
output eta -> 7.04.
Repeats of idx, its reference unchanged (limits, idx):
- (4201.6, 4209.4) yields 1.8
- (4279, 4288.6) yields -1.6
